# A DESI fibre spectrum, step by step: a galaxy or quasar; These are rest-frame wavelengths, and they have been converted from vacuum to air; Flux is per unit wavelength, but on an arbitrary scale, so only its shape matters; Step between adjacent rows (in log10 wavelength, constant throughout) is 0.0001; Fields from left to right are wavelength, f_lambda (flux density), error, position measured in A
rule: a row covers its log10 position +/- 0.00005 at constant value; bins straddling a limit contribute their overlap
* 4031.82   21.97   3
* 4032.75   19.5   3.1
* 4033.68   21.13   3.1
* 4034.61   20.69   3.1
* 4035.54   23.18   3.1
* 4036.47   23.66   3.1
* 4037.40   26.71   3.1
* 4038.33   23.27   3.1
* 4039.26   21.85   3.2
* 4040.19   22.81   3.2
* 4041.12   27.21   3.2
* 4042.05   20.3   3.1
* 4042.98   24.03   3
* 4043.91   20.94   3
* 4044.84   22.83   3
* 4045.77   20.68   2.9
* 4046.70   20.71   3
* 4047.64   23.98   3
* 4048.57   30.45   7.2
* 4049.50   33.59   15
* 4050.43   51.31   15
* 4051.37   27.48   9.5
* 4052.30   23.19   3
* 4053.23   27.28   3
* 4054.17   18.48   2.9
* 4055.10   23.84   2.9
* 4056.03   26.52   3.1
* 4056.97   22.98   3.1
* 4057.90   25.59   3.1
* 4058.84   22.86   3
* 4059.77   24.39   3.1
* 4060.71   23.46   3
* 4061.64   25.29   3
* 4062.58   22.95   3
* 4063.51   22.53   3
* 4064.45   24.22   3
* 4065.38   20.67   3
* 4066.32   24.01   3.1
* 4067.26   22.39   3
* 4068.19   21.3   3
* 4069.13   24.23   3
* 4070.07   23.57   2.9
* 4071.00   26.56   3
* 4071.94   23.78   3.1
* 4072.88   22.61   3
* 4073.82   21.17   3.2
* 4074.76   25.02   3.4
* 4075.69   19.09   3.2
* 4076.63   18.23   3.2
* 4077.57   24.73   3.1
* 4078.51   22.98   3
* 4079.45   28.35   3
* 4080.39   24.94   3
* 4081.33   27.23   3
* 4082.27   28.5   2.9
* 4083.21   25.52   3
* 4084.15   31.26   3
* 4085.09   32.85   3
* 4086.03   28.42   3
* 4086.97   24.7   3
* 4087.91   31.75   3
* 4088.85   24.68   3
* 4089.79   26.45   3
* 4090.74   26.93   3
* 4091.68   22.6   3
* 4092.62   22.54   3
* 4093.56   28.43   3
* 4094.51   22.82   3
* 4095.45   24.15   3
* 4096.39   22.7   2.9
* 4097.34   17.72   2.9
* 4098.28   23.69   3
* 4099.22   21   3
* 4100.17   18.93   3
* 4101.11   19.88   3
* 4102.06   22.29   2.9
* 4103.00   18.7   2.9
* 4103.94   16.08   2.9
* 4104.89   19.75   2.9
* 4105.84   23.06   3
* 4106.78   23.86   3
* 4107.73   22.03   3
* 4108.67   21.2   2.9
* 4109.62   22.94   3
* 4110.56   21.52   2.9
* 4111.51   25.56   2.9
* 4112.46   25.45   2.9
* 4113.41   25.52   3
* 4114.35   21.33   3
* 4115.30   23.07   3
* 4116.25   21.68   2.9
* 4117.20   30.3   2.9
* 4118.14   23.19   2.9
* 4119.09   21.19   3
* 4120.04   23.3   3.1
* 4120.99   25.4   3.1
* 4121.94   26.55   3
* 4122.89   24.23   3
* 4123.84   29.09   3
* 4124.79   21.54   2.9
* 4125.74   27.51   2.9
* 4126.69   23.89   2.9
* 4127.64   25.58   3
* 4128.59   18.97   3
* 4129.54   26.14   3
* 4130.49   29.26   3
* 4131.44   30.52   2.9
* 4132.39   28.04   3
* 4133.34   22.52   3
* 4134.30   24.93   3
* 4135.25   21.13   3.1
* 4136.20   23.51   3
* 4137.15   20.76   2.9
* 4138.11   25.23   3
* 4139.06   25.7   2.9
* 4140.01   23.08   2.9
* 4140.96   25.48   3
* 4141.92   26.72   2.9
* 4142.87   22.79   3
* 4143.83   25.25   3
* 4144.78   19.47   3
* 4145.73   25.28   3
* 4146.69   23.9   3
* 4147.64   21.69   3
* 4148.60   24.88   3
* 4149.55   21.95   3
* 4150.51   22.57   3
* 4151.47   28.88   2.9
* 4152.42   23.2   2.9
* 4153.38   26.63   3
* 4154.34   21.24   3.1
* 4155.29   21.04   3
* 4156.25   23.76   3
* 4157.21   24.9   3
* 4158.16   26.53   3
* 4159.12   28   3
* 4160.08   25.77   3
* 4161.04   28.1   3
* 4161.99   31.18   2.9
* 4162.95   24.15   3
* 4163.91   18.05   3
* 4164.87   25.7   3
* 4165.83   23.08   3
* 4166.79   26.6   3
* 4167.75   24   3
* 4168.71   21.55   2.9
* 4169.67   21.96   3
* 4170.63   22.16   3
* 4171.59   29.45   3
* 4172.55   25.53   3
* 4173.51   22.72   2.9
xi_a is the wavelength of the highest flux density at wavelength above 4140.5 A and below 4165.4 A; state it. 4161.99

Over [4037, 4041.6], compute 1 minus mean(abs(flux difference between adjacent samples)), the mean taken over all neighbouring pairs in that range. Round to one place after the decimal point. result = -1.6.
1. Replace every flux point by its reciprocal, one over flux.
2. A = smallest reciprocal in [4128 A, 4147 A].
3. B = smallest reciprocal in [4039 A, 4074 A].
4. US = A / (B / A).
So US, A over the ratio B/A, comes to 0.055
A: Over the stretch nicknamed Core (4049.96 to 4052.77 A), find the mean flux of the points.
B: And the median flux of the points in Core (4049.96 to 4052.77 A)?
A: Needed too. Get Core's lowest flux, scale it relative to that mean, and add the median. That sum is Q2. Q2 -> 28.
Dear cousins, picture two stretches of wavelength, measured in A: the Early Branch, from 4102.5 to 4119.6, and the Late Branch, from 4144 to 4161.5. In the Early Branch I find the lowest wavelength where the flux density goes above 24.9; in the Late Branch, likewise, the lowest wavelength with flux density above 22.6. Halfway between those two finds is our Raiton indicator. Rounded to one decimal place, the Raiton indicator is 4128.6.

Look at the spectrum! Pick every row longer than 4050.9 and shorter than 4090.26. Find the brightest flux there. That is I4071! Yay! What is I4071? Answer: 32.85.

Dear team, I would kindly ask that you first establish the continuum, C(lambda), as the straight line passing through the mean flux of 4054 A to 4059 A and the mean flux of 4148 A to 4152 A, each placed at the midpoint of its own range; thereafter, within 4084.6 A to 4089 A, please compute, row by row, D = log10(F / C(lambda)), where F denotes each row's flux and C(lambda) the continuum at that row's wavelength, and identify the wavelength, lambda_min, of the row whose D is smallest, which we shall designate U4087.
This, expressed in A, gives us 4088.85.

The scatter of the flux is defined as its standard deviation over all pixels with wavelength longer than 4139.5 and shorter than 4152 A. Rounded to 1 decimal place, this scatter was 2.4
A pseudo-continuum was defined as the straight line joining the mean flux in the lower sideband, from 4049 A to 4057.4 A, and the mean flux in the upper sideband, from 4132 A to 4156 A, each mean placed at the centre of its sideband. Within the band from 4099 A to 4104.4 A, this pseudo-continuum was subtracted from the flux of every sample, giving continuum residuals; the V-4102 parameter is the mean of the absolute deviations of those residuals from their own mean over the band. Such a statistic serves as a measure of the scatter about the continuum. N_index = 1.5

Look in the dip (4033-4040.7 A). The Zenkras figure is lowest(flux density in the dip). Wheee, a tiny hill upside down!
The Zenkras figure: 20.69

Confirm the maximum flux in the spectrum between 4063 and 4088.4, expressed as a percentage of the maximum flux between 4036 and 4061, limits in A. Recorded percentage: 64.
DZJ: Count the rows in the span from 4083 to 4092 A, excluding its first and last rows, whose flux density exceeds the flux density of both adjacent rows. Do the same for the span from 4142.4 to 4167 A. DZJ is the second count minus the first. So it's 5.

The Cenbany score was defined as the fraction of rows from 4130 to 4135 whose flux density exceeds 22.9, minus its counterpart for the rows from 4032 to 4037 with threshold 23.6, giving 0.60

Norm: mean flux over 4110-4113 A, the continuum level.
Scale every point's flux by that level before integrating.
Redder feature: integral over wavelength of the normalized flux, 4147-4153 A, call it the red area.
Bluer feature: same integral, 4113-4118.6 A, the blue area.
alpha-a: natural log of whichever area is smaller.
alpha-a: 1.73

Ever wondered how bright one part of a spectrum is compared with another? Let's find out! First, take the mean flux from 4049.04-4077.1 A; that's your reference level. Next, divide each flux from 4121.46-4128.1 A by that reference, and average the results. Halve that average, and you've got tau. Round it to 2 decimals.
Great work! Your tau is 0.52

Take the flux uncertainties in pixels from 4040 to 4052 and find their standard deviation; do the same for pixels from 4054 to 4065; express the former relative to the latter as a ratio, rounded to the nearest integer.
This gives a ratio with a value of 64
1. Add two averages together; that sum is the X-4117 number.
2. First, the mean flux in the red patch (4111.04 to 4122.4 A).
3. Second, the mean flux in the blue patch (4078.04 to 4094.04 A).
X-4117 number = 51.3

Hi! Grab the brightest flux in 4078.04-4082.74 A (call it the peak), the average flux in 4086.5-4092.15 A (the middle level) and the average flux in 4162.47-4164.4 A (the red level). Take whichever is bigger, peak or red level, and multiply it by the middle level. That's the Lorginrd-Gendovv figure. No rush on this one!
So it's 746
